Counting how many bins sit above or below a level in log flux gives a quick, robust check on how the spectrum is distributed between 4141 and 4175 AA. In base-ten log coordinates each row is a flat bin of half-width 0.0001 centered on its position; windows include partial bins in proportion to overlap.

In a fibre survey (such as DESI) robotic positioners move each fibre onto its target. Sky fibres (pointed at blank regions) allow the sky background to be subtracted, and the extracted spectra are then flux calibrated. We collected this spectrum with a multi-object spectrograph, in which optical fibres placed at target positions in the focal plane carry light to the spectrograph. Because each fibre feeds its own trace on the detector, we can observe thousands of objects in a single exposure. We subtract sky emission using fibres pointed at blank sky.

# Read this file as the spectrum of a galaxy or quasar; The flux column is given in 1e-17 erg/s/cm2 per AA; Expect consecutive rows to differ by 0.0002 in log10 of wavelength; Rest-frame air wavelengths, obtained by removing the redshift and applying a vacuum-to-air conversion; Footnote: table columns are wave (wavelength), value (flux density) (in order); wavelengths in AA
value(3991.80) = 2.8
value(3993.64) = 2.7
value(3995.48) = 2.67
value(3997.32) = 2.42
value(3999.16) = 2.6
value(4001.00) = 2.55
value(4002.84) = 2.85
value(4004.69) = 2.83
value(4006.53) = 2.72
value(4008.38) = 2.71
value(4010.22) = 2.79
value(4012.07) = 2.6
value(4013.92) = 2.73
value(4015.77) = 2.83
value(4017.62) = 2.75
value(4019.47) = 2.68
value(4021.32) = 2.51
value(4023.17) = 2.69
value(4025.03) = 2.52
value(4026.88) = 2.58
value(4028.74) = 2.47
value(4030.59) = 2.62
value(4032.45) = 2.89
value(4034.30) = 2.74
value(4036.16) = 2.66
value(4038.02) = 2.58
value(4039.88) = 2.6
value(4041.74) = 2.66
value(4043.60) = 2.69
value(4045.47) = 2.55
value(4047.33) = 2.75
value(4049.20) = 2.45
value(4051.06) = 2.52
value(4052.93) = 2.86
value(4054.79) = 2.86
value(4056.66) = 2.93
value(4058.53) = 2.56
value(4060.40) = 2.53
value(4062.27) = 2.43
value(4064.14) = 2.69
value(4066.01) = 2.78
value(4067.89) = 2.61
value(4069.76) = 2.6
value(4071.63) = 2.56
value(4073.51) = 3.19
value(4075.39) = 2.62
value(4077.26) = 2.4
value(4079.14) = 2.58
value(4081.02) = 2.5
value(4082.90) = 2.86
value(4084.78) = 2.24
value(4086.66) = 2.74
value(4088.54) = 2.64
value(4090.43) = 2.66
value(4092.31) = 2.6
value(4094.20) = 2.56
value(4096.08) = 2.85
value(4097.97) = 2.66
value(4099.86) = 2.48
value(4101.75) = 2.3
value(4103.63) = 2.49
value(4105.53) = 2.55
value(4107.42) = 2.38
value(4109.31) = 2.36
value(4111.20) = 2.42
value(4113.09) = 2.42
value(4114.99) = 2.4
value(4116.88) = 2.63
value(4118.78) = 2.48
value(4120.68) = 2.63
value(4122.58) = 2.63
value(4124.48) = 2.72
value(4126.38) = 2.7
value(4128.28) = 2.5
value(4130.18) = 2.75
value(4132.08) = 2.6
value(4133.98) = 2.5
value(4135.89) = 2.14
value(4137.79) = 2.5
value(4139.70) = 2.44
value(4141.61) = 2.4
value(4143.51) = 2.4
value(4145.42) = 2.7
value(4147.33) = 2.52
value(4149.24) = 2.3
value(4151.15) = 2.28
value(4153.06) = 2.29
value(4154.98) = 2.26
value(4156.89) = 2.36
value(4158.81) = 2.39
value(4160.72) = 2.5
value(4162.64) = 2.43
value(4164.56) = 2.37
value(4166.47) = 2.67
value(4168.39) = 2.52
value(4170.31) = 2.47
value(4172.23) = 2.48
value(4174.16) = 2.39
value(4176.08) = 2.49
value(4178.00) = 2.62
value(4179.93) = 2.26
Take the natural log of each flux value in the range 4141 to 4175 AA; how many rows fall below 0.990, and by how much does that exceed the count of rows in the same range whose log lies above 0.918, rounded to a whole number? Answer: 13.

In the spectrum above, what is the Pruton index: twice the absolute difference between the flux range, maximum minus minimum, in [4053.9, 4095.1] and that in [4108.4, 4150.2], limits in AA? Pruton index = 0.68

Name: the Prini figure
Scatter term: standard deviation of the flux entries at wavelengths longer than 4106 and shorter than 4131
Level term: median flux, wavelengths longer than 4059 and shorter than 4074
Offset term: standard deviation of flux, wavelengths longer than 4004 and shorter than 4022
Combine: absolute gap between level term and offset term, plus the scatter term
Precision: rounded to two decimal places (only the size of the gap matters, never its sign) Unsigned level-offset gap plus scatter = 2.65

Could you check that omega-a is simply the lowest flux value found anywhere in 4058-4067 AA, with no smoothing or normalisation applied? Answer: 2.43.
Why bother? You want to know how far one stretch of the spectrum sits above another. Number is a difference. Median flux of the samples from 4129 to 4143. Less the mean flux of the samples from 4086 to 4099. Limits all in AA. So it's -0.17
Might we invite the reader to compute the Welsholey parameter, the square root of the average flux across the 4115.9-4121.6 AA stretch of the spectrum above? 1.61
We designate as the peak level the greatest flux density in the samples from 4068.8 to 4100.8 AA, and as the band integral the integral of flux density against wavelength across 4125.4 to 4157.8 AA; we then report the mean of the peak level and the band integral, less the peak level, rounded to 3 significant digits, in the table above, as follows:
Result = 38.1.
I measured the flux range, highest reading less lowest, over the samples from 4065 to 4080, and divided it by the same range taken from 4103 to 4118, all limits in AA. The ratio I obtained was 2.9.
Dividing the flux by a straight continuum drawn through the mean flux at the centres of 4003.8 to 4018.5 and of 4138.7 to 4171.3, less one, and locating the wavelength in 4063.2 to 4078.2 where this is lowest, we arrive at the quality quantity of 4077.26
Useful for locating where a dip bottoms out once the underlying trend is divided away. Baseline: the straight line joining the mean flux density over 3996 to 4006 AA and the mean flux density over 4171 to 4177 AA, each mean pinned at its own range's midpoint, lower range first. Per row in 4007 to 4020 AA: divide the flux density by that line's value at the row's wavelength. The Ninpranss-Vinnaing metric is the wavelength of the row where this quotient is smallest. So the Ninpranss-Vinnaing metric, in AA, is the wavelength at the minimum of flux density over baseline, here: 4012.07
